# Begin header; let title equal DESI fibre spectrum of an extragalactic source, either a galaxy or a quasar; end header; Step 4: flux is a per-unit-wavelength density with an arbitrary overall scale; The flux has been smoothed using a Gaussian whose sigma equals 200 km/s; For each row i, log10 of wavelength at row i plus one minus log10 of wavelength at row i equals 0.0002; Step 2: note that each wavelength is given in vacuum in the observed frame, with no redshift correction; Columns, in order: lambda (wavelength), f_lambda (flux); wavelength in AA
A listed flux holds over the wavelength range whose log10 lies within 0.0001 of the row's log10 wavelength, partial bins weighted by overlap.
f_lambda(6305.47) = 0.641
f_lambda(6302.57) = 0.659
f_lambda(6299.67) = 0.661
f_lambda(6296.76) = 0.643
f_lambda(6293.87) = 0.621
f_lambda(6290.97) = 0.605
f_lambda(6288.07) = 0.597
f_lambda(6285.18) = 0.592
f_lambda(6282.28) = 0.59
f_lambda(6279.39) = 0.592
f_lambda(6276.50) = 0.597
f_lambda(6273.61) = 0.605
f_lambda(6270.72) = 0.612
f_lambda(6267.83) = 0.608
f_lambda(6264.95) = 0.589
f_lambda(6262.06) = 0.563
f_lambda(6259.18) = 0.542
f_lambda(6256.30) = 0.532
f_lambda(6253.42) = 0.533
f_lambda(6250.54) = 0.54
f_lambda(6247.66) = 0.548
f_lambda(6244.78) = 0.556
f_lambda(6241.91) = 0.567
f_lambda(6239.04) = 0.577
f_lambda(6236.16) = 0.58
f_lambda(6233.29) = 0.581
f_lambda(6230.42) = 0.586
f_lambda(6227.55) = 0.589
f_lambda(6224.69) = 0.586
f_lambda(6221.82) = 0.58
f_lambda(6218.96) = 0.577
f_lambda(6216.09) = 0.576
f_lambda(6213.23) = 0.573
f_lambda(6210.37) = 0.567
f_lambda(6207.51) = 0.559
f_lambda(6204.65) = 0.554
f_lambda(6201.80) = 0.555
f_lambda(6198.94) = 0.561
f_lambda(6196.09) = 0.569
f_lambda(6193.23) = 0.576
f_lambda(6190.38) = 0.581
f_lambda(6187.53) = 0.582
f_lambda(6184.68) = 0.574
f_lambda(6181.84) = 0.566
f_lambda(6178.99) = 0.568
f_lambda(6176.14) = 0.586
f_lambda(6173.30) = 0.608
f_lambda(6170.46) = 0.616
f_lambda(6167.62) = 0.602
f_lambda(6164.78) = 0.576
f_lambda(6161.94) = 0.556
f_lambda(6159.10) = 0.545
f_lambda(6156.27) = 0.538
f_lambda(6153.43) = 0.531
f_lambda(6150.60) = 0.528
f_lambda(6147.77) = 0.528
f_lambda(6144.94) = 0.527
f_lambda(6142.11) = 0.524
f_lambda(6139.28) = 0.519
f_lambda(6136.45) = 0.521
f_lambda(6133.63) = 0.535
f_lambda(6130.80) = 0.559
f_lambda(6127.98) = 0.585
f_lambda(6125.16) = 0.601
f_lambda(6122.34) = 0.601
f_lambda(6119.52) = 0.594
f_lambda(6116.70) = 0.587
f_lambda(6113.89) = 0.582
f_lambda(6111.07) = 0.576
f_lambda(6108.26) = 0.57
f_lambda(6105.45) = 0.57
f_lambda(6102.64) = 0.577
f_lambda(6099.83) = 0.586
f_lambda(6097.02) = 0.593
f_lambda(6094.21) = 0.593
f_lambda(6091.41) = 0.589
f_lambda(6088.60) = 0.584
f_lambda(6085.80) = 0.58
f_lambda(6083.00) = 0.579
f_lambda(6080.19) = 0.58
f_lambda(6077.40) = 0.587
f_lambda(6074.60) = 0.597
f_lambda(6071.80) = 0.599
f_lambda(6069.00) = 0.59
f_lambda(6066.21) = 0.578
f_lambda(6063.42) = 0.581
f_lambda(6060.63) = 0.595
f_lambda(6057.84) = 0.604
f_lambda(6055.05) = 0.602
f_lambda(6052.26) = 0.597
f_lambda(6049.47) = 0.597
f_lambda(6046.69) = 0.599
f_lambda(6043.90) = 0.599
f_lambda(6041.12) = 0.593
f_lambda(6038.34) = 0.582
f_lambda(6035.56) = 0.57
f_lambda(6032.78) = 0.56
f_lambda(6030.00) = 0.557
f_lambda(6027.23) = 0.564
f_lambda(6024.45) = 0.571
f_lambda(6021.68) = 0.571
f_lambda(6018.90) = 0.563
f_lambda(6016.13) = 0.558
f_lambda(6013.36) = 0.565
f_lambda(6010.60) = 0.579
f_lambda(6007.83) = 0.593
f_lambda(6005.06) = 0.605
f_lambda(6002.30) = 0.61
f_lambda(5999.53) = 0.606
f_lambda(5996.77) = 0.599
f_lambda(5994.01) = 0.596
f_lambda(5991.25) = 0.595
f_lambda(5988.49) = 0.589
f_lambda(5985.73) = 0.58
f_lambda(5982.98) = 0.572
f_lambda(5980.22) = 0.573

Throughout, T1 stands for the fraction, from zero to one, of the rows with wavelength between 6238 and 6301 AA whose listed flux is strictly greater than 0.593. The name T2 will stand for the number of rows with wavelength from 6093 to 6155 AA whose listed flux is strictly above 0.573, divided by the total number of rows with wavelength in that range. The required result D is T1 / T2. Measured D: 0.82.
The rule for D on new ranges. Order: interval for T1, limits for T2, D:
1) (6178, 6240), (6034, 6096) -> 0.00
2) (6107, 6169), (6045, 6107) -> 0.19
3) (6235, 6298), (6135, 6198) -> 0.89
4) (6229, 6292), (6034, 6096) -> 0.29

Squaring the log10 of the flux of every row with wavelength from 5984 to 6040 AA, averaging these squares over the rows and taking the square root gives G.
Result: 0.237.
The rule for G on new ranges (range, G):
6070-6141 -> 0.239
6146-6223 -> 0.247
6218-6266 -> 0.248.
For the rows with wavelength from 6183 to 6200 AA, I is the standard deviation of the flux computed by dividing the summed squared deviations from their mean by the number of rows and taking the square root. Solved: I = 0.007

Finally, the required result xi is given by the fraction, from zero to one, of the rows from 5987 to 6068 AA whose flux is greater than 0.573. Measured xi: 0.69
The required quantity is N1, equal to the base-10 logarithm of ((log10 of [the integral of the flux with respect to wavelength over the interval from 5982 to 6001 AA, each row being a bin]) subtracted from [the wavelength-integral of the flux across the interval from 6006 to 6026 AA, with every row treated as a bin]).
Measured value 1.02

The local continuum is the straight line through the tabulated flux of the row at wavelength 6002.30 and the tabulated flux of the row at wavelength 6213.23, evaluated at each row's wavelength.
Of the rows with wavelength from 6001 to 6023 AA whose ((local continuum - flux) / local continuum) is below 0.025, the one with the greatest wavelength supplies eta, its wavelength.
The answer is 6005.06 AA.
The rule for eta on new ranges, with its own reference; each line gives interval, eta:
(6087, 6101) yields 6099.83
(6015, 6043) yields 6041.12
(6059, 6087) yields 6077.40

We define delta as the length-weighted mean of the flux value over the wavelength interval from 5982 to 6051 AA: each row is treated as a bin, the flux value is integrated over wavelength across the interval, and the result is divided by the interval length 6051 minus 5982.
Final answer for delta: 0.583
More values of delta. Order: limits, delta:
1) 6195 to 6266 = 0.565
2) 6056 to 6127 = 0.587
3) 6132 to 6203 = 0.559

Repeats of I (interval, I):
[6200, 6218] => 0.009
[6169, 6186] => 0.019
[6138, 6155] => 0.004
